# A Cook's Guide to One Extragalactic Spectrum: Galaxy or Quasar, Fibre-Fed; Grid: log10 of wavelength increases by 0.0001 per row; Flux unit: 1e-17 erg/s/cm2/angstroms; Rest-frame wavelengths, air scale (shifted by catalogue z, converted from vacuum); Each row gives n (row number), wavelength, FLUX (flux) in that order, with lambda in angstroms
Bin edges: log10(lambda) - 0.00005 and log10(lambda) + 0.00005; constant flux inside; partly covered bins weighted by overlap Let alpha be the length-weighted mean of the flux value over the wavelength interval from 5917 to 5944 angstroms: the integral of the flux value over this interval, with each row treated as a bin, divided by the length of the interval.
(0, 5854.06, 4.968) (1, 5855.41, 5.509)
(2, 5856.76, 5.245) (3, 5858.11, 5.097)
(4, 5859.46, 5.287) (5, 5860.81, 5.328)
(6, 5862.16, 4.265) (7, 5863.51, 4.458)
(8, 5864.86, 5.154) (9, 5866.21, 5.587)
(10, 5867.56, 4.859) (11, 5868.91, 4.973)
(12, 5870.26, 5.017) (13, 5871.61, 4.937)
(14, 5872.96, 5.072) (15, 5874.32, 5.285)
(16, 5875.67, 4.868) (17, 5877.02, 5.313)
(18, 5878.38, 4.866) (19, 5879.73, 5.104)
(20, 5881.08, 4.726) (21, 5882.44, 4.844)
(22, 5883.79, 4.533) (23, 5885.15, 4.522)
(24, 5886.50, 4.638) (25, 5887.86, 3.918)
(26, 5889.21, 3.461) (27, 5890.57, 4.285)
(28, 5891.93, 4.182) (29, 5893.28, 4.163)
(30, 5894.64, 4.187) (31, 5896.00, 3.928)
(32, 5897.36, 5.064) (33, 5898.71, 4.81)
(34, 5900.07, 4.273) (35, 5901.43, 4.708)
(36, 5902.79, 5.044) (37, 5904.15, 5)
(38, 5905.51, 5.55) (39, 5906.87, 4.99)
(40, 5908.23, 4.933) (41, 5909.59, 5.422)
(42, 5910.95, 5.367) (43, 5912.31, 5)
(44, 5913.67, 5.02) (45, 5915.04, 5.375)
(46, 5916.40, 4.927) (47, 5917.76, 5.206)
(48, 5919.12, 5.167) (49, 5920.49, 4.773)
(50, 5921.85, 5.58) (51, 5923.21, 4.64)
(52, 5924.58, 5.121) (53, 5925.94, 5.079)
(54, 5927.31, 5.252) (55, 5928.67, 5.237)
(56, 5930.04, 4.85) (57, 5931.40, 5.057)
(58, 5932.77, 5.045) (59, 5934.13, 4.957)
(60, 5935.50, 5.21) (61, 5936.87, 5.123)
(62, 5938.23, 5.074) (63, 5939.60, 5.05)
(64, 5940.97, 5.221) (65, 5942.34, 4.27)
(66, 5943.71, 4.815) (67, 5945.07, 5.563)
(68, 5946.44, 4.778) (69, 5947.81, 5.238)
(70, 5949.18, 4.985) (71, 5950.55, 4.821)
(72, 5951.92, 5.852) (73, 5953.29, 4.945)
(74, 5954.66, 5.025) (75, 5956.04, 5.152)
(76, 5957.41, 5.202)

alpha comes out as 5.04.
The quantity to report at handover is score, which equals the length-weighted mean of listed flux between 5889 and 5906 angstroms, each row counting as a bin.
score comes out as 4.53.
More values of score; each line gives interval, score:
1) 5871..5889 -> 4.78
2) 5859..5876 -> 5.01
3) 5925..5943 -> 5.04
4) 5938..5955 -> 5.05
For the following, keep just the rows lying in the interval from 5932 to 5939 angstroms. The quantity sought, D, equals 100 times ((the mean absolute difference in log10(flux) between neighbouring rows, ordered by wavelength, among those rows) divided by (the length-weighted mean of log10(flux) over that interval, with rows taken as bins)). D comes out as 1.4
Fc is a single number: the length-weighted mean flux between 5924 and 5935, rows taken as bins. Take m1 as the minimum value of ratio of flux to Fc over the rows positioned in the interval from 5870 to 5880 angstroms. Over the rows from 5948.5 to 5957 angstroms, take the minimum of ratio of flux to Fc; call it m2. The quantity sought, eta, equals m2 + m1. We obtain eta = 1.9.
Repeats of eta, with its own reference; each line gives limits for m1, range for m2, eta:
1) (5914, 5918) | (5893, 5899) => 1.7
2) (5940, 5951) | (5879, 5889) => 1.6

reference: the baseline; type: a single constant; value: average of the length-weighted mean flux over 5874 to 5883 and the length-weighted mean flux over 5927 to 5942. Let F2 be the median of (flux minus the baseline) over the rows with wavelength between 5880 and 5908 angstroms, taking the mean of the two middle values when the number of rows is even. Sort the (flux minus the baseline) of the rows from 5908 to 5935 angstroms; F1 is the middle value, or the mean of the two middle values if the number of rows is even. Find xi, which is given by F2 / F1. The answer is -13.2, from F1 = 0.03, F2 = -0.45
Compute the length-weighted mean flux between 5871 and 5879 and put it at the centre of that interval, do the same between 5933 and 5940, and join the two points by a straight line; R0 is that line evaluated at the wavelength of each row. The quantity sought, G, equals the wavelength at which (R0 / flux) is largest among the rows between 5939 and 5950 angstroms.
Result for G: 5942.34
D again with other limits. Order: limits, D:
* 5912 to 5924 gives 4.9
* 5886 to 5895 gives 6.4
